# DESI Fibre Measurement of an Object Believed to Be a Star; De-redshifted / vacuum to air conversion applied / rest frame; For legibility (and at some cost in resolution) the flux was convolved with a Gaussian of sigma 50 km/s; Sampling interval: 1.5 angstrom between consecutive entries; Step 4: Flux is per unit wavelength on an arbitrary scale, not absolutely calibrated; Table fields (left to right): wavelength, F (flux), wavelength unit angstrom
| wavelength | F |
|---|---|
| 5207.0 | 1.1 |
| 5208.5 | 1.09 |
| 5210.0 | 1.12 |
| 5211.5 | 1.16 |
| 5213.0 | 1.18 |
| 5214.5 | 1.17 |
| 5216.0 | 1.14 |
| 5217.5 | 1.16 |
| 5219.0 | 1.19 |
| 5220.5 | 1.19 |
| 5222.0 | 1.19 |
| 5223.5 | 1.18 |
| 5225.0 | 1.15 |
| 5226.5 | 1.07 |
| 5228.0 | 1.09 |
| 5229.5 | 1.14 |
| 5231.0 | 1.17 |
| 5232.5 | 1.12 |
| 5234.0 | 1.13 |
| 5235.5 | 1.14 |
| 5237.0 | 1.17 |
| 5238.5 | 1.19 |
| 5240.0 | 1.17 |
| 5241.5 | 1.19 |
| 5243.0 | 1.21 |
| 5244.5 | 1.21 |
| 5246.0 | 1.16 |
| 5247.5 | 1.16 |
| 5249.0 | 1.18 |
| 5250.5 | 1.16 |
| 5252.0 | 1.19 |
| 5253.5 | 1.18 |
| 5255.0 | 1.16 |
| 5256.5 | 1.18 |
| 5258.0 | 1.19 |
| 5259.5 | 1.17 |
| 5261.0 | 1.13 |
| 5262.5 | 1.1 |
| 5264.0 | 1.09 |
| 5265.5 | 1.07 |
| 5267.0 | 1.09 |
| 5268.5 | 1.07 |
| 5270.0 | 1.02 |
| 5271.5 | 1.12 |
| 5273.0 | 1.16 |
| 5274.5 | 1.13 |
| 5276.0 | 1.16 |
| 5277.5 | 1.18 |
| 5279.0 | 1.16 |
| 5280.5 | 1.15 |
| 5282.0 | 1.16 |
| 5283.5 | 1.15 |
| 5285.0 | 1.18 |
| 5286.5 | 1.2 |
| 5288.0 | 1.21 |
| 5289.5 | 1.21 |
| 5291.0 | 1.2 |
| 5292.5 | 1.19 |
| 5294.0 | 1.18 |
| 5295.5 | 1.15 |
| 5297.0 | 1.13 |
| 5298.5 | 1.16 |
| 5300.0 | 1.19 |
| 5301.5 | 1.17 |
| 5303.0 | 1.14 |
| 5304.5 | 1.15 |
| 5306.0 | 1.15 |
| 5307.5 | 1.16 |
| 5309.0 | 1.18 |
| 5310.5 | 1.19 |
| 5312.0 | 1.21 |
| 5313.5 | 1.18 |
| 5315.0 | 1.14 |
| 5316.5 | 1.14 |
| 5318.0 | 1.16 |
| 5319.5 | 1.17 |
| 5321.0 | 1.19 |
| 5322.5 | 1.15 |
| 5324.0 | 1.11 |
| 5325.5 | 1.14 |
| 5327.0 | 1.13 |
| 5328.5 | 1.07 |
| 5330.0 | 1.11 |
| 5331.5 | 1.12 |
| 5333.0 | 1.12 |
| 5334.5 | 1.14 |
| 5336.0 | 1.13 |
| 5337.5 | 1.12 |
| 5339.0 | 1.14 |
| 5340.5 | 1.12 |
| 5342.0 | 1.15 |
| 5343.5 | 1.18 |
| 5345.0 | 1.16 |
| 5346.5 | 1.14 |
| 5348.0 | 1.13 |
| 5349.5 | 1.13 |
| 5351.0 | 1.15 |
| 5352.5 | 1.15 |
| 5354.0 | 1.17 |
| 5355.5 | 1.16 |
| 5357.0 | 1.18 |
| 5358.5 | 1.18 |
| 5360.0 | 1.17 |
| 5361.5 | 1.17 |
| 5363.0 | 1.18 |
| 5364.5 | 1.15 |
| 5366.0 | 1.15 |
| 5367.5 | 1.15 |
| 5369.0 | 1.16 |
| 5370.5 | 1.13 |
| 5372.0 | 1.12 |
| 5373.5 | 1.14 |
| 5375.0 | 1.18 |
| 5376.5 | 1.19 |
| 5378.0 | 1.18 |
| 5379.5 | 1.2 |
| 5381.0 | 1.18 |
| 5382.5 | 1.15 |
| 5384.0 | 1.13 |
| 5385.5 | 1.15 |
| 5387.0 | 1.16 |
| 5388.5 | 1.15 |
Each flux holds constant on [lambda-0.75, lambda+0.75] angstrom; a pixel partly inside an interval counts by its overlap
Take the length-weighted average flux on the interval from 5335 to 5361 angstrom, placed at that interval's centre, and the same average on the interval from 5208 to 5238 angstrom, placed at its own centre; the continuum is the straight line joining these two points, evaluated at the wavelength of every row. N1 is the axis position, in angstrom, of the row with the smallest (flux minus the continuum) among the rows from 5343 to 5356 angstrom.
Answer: 5349.5 angstrom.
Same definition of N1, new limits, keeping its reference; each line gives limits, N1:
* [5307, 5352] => 5328.5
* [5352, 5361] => 5352.5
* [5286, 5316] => 5297.0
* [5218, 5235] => 5226.5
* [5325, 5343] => 5328.5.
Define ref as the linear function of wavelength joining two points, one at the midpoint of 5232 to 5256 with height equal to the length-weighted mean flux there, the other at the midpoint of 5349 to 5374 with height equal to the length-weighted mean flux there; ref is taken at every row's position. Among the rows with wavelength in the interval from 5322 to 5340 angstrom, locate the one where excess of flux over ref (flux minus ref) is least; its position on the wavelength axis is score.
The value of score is 5328.5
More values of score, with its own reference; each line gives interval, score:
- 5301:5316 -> 5303.0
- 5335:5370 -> 5337.5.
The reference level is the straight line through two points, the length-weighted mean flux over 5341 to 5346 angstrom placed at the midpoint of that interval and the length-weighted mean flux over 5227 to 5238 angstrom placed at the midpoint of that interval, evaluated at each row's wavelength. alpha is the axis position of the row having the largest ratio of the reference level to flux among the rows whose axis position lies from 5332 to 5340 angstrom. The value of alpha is 5337.5 angstrom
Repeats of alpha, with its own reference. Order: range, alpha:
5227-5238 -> 5228.0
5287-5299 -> 5297.0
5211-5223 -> 5216.0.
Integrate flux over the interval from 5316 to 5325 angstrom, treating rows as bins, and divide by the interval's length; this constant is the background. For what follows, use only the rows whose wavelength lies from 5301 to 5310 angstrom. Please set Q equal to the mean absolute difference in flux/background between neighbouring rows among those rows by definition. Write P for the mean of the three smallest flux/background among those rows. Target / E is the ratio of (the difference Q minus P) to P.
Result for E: -0.988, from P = 0.99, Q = 0.012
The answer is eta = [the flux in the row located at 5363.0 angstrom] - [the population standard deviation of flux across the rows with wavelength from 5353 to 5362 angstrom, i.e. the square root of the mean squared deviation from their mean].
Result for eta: 1.17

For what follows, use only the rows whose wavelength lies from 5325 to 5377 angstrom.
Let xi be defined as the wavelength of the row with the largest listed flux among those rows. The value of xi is 5376.5 angstrom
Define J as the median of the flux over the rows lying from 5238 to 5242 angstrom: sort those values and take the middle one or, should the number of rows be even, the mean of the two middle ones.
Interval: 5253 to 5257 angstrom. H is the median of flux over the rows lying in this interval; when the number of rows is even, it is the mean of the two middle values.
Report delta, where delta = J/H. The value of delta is 1.01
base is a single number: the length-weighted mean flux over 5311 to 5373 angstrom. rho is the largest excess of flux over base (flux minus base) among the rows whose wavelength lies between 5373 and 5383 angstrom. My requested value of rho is 0.052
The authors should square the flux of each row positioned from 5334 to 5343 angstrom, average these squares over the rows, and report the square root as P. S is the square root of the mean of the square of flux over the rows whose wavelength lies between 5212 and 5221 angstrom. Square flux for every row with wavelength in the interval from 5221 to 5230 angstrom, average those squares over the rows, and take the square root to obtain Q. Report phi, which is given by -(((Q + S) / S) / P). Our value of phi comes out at -1.74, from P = 1.13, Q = 1.14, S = 1.17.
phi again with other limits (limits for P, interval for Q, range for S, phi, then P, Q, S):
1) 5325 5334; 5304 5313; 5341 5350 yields -1.81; 1.12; 1.17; 1.15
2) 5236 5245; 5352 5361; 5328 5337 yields -1.72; 1.19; 1.17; 1.12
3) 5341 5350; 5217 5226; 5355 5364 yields -1.74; 1.15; 1.18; 1.17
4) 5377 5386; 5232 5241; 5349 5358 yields -1.71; 1.17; 1.15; 1.16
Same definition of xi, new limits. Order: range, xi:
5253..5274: 5258.0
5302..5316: 5312.0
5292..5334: 5312.0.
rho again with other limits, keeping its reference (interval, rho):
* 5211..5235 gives 0.042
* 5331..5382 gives 0.052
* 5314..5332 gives 0.042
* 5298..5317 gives 0.062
